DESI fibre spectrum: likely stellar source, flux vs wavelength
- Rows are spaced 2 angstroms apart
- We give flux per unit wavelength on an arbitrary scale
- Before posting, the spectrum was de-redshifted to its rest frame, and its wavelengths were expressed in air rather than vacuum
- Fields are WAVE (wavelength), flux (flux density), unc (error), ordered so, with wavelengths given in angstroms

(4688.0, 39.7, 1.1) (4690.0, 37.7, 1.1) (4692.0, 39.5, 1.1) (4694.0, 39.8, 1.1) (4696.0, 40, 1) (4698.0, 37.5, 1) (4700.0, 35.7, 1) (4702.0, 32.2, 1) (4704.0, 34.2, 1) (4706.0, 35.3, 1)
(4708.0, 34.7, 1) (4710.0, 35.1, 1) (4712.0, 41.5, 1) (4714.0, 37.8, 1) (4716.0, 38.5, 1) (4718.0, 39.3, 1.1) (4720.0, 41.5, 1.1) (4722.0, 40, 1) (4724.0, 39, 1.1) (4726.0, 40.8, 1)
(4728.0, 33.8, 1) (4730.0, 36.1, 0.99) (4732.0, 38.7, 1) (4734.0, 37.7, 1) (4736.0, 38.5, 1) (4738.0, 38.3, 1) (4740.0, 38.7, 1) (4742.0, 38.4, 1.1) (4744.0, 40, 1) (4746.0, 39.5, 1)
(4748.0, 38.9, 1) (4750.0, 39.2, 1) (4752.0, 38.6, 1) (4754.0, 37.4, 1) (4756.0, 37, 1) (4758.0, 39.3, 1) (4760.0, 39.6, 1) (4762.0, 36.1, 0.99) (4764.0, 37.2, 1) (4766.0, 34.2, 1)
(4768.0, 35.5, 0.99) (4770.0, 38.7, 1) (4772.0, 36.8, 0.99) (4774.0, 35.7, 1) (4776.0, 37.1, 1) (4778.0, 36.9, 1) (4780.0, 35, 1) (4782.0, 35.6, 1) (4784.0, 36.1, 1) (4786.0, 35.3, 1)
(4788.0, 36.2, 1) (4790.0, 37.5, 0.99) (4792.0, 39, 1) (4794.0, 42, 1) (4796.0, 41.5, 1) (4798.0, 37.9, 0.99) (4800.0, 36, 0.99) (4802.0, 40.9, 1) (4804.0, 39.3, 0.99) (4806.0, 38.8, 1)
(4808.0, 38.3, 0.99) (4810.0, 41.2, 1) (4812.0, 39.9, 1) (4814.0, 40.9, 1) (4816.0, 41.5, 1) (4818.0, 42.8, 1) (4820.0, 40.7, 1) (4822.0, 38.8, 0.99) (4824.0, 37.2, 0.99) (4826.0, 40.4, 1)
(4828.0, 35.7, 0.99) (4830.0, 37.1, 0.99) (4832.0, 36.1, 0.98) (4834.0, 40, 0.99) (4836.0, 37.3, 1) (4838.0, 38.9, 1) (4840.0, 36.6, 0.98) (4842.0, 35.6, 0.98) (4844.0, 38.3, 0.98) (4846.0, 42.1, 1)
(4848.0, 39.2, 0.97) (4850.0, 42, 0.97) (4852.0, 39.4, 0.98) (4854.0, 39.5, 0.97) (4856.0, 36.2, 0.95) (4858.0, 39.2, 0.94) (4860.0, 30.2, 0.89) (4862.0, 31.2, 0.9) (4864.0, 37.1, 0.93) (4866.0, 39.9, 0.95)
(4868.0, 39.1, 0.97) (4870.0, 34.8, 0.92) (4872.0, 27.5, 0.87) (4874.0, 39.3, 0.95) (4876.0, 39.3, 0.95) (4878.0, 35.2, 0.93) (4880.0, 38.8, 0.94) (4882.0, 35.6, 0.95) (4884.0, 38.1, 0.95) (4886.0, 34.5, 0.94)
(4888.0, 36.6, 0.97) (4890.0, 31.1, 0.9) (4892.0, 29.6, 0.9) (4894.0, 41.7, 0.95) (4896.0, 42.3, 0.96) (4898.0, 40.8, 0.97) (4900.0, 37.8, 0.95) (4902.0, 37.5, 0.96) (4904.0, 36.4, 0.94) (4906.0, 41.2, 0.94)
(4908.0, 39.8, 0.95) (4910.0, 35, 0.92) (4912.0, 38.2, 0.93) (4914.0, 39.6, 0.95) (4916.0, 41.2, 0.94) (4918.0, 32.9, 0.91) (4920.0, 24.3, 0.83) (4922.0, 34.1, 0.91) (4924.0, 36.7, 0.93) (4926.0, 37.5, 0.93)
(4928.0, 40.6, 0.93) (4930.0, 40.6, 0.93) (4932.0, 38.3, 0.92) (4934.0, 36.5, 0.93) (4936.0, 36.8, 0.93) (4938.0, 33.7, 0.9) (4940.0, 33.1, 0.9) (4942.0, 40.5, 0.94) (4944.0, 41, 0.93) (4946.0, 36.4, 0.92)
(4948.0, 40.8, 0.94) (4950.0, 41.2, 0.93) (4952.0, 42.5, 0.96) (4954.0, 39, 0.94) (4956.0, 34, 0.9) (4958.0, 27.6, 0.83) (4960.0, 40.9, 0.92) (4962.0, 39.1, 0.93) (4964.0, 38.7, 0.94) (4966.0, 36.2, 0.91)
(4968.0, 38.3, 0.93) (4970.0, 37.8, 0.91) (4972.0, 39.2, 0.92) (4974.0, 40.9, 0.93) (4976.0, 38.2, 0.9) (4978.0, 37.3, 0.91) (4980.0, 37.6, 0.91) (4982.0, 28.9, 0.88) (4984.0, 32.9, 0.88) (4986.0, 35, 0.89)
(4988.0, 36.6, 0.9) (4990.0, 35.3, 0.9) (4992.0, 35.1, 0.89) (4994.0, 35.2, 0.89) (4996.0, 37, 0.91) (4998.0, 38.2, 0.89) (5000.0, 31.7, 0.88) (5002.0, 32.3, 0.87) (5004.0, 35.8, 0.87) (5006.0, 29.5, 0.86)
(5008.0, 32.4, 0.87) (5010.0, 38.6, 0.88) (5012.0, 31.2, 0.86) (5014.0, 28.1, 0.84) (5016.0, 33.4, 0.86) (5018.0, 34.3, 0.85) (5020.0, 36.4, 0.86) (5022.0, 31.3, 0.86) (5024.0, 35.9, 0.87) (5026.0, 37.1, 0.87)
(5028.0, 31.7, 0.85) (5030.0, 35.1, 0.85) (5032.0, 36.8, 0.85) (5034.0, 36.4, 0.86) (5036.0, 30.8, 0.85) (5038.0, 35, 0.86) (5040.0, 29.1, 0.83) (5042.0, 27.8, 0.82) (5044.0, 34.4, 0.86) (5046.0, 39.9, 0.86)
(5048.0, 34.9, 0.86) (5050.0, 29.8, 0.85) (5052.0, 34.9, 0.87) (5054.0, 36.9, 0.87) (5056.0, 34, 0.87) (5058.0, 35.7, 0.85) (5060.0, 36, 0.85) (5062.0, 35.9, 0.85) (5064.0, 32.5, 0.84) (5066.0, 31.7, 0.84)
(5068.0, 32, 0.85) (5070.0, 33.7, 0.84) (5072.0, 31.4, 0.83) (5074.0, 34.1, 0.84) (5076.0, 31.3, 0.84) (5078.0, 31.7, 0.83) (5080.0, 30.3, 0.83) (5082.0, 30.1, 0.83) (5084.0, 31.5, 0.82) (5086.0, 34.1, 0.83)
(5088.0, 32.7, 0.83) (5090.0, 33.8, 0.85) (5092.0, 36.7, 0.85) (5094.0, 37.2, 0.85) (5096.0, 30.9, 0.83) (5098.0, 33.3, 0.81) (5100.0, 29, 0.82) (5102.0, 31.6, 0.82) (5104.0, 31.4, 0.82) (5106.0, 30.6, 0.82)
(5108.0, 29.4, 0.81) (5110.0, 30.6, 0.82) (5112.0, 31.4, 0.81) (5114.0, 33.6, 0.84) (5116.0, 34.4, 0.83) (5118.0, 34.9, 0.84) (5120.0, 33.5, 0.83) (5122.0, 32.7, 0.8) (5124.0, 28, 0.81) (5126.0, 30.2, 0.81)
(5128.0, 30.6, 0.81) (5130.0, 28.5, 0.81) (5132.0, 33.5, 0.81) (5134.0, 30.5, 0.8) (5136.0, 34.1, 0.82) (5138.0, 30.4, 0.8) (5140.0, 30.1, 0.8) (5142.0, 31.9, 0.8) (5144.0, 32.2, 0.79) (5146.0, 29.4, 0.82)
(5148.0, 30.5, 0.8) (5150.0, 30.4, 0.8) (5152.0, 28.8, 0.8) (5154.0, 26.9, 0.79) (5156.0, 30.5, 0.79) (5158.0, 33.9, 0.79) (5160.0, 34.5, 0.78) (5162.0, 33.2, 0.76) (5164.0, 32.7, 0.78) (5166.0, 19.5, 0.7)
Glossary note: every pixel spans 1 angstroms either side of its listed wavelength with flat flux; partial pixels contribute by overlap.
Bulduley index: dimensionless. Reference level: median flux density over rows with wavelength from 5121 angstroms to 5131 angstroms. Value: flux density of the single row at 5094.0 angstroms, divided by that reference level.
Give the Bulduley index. 1.23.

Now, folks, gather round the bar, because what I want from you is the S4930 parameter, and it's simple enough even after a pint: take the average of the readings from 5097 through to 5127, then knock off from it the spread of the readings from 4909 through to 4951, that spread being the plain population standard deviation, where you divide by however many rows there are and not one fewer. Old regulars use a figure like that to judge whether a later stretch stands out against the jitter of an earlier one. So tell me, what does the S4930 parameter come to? 27.7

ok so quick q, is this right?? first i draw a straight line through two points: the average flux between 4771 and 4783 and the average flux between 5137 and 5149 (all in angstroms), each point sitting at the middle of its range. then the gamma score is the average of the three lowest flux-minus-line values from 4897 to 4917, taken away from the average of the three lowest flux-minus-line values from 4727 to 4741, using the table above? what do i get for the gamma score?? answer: -3.0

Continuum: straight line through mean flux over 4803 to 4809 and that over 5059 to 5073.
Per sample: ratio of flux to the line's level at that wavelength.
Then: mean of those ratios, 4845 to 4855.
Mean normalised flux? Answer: 1.07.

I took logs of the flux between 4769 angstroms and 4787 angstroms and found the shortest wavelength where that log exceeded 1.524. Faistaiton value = 4770.0 angstroms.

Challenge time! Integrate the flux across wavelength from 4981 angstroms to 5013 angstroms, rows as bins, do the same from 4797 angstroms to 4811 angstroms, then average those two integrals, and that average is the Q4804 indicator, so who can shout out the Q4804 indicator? 818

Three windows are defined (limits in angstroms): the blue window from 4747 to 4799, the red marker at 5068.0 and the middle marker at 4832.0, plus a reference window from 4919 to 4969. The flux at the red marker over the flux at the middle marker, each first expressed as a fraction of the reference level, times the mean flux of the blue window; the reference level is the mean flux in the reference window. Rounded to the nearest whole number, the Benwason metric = 33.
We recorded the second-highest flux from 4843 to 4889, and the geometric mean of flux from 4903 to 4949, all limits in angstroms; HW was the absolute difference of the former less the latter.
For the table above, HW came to 5.0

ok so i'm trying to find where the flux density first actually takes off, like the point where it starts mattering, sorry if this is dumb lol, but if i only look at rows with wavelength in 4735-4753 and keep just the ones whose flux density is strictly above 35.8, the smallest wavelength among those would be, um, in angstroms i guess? 4736.0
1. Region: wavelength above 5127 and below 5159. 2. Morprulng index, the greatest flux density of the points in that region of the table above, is 34.1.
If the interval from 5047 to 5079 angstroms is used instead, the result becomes 36.9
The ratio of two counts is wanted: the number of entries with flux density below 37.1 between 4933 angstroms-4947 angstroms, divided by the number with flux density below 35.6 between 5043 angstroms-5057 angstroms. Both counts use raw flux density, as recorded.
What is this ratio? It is 1.00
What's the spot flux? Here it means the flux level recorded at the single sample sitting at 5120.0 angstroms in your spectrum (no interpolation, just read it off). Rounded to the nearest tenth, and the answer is 33.5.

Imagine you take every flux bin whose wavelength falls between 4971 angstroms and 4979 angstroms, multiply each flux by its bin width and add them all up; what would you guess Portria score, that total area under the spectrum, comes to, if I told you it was 311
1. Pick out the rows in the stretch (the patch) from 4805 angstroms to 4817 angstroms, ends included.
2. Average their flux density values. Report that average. 40.1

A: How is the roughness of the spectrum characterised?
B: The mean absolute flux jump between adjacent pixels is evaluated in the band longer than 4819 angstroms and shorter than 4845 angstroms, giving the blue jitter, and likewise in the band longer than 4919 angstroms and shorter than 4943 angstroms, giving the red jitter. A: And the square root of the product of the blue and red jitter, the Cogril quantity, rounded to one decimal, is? 2.6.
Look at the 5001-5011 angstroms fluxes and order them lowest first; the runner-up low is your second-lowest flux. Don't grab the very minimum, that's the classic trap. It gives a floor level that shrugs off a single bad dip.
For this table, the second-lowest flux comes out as 32.3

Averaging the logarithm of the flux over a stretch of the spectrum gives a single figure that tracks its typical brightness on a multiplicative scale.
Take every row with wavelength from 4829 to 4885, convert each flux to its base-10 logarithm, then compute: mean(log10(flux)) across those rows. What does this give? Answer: 1.57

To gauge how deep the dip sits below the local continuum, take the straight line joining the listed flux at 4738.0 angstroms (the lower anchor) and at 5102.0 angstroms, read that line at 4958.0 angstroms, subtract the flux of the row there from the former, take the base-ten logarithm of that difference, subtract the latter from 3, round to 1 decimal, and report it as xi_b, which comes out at 2.2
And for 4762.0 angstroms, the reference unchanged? 2.8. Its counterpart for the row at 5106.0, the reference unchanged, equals 3.0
